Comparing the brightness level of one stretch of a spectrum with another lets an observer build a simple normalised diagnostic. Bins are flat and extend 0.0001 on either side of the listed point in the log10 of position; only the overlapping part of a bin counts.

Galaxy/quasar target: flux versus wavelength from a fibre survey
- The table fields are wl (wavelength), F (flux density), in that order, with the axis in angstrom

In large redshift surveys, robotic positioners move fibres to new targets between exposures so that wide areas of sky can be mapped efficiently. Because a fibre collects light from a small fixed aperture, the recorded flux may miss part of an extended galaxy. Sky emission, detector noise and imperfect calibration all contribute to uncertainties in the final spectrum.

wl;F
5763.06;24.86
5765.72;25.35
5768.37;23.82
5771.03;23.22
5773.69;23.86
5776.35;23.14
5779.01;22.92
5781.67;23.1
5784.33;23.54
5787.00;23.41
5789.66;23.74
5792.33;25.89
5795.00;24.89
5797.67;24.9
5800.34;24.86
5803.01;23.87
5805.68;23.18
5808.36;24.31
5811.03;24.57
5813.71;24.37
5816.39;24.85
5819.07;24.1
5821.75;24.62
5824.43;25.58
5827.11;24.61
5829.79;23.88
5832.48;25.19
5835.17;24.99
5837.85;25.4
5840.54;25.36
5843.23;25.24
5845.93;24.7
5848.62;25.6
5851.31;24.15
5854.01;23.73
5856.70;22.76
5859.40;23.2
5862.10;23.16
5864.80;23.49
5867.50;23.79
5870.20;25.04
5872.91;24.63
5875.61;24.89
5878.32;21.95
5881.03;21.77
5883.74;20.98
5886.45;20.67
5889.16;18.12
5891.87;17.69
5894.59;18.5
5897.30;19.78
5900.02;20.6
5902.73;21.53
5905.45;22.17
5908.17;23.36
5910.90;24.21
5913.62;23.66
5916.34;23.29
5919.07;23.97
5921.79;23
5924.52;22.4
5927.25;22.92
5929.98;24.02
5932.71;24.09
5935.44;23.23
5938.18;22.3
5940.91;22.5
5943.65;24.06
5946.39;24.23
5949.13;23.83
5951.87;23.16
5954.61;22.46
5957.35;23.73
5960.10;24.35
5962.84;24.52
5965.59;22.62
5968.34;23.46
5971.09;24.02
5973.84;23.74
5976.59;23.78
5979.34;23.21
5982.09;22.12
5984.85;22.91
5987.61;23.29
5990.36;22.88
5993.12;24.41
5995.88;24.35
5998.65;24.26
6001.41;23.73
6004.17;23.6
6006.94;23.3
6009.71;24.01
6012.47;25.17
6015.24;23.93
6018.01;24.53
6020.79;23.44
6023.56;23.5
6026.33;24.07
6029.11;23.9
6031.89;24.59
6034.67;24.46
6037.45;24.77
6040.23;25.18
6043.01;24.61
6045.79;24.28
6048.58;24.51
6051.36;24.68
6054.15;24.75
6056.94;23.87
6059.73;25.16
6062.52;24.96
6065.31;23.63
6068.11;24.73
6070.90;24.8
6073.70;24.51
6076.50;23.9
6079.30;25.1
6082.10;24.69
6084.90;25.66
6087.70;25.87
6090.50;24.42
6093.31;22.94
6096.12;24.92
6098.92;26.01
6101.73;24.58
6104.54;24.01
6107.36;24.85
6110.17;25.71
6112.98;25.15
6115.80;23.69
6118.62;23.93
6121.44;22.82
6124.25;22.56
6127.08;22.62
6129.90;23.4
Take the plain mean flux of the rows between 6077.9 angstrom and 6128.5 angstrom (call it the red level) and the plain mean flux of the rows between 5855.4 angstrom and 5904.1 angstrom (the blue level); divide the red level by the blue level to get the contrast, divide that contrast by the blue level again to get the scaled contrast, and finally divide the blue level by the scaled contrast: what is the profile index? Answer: 425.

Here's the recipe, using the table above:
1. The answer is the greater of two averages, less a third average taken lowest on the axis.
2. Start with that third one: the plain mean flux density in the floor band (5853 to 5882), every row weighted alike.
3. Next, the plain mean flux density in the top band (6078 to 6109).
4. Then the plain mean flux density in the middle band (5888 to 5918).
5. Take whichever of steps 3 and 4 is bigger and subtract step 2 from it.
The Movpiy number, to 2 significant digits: 1.3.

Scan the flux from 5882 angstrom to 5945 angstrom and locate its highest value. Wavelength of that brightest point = 5910.90 angstrom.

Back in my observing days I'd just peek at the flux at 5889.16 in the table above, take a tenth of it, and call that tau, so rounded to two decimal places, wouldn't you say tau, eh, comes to 1.81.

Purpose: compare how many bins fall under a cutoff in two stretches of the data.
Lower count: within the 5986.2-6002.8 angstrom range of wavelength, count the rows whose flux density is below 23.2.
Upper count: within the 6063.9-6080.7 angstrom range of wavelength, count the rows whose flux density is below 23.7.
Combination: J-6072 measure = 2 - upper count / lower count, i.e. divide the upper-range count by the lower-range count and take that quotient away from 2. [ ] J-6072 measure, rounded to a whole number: 1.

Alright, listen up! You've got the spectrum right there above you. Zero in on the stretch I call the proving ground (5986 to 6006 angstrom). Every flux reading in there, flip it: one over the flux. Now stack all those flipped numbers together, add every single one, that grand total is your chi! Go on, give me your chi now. 0.29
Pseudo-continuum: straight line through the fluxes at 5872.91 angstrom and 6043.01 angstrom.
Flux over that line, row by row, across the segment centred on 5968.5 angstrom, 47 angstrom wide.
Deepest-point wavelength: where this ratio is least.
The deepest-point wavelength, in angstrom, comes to 5982.09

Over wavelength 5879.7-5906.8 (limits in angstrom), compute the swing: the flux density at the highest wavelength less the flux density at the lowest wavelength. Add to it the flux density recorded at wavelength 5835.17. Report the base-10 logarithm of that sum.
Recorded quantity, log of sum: 1.405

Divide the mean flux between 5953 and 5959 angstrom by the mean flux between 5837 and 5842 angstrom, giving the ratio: 0.91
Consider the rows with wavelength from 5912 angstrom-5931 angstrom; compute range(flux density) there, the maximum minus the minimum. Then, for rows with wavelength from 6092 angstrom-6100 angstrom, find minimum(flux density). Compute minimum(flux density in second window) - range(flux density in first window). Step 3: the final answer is 21.32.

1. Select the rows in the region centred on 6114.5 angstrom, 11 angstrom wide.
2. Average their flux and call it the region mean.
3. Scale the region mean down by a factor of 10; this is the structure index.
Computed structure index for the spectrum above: 2.46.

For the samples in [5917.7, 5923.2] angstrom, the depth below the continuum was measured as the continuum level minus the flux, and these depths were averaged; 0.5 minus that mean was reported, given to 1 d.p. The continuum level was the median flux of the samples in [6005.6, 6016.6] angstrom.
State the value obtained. 0.0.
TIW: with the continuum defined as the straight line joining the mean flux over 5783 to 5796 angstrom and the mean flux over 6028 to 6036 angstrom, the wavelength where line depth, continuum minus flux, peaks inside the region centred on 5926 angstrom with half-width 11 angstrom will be 5924.52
